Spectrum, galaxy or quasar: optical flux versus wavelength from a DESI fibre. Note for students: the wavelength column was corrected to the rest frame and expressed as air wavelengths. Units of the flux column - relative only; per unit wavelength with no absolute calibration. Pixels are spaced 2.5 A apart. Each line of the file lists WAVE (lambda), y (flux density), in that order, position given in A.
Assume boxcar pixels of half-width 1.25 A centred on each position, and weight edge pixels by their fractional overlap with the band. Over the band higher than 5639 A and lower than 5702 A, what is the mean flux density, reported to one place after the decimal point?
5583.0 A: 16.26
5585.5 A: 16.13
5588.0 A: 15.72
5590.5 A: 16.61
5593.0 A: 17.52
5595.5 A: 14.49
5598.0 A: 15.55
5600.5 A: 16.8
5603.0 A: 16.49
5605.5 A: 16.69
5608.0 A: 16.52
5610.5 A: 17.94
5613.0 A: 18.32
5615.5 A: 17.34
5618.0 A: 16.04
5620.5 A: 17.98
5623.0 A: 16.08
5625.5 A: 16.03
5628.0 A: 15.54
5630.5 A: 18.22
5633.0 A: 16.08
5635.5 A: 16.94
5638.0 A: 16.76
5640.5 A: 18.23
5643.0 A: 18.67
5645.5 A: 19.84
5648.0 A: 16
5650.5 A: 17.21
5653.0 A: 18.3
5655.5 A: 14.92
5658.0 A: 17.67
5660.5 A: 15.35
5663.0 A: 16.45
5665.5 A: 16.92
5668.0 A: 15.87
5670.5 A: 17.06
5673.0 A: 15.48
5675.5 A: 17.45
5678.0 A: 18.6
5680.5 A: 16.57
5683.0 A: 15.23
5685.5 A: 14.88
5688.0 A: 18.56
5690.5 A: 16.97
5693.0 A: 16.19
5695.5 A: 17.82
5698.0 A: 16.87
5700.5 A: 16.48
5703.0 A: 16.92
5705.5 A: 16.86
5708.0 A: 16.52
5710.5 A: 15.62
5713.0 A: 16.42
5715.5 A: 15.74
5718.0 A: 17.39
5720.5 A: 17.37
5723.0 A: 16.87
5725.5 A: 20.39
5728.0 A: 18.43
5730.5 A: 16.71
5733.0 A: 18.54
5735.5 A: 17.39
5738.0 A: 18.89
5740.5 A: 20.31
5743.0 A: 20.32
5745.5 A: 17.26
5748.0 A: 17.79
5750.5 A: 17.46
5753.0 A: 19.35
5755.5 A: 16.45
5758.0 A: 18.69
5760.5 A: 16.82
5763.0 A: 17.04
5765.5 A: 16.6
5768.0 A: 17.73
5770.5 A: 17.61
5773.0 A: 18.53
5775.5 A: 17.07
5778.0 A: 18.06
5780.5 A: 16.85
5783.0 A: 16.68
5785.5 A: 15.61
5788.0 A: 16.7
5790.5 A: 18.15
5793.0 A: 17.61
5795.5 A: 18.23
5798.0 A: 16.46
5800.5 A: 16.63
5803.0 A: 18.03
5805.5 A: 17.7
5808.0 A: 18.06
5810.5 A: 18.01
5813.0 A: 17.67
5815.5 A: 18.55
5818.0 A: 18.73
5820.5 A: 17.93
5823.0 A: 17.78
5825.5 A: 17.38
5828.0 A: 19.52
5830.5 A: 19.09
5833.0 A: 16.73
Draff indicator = 16.9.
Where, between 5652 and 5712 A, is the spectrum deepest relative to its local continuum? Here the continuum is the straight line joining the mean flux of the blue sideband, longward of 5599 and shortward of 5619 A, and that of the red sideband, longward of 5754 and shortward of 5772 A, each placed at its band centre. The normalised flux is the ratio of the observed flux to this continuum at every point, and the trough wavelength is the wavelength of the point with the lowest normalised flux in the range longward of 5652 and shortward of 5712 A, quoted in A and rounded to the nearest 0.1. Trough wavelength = 5685.5 A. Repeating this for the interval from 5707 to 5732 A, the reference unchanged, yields 5710.5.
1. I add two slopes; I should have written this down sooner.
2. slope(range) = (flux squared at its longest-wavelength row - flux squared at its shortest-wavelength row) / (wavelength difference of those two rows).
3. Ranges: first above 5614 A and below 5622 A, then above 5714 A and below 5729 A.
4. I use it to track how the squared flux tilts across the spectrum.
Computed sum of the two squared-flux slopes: 12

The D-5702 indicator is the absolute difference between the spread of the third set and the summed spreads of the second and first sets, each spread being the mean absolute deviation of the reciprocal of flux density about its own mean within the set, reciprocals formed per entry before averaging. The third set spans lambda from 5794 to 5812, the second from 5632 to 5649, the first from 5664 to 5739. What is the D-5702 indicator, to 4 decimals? 0.0049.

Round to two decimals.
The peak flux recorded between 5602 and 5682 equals 19.84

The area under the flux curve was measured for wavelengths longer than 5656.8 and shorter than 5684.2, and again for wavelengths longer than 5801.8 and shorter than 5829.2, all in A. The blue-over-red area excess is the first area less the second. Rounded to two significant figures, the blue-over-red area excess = -42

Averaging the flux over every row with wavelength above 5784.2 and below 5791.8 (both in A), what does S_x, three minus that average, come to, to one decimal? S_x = -13.8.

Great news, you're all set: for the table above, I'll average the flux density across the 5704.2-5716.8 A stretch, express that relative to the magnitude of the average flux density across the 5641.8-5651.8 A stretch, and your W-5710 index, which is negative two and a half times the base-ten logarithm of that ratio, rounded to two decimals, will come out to 0.11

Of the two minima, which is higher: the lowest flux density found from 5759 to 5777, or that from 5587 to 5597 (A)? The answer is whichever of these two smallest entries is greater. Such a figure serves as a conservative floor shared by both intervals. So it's 16.6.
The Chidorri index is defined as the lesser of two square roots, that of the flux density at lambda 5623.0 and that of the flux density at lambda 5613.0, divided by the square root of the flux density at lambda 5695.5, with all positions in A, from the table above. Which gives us 0.95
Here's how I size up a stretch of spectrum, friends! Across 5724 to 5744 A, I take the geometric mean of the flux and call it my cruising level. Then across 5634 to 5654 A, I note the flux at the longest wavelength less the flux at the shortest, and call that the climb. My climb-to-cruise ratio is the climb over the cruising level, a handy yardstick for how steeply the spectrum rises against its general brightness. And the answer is 0.072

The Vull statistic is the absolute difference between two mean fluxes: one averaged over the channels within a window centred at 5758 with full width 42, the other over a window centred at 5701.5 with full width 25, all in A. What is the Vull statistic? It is 1.3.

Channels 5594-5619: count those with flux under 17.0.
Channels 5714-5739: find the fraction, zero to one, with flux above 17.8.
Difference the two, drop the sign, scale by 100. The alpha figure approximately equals 660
